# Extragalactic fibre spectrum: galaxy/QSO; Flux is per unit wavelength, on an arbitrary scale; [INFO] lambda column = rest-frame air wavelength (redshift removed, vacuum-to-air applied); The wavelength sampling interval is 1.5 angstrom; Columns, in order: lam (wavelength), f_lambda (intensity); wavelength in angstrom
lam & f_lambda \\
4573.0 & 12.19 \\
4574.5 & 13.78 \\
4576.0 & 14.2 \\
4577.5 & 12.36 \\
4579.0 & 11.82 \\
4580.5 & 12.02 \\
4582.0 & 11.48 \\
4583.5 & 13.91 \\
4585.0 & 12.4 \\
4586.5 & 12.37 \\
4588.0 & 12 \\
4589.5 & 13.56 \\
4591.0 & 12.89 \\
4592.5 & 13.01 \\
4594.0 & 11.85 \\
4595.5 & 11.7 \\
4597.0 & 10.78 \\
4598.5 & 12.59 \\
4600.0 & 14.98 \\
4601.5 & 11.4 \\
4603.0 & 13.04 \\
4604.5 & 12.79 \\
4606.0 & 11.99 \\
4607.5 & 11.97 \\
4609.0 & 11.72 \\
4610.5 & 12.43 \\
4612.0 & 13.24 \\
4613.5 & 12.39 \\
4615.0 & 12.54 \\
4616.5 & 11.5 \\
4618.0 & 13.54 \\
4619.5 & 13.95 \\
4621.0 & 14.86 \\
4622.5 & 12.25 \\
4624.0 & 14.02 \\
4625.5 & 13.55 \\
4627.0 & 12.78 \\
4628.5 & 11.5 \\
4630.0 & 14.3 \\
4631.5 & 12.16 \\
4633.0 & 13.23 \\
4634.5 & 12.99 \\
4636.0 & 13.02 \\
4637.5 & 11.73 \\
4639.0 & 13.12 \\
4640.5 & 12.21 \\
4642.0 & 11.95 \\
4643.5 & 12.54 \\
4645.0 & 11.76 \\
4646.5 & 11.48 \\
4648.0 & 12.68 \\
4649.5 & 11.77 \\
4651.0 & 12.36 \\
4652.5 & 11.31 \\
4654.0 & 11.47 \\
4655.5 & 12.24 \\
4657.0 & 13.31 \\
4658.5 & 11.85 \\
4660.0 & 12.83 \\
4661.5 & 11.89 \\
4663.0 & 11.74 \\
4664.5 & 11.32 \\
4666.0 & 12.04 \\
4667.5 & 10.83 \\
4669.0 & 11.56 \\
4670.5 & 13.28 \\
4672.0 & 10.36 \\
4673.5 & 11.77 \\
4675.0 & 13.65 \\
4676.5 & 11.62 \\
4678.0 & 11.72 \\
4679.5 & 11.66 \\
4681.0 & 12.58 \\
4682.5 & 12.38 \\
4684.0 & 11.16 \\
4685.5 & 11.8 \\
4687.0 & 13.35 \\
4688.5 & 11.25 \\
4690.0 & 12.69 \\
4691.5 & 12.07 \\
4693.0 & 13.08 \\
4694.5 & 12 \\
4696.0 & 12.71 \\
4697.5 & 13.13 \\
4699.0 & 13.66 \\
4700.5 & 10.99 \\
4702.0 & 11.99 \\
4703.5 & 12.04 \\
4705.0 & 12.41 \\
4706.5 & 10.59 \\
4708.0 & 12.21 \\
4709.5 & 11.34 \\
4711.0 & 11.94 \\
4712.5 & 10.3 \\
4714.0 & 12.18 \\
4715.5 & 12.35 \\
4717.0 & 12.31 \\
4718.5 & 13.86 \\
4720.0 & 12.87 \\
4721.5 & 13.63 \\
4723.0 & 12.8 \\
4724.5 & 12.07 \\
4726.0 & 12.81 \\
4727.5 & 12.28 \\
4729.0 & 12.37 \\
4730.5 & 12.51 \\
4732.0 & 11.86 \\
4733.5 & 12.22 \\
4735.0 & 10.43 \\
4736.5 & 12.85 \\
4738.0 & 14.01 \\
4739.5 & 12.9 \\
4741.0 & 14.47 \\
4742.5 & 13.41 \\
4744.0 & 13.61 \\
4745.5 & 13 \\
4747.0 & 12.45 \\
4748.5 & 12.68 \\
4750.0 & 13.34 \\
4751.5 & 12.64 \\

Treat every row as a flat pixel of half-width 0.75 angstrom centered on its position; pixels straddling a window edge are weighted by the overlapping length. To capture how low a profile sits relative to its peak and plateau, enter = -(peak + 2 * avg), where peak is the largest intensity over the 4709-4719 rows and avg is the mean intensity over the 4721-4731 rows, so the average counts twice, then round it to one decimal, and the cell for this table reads -39.1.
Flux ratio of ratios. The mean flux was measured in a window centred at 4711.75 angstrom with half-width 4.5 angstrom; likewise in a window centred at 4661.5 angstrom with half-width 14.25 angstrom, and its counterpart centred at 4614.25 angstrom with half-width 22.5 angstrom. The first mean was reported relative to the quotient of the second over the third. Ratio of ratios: 12.4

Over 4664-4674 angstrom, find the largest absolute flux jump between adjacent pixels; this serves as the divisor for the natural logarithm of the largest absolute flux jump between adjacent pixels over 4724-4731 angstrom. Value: -0.10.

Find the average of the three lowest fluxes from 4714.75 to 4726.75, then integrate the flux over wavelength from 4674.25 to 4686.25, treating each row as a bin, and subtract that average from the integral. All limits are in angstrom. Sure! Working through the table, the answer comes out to 132.6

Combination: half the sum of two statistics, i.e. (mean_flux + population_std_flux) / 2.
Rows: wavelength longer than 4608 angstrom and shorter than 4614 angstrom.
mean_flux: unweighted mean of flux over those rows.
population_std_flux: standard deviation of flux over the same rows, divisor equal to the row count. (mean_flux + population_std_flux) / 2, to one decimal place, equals 6.5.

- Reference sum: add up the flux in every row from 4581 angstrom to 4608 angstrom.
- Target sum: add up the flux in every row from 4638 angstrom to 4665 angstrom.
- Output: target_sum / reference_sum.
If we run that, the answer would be 0.97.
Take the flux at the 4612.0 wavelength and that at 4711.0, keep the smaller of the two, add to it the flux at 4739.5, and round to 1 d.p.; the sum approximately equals 24.8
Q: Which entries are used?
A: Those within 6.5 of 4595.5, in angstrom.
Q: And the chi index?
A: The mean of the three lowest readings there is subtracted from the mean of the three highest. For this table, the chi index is 2.6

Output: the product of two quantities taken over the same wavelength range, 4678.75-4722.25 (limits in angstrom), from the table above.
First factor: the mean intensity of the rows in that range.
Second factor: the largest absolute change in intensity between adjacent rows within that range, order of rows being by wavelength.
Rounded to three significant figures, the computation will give 32.6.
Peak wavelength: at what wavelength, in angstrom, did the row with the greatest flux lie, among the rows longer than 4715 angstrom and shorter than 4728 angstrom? 4718.5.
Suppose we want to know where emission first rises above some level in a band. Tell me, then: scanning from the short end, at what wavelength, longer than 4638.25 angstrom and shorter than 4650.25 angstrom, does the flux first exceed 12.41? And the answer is 4639.0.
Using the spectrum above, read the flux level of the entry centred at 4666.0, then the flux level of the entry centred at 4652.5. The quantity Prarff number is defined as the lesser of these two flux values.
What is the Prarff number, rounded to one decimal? 11.3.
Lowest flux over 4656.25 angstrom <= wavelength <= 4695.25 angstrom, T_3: 10.36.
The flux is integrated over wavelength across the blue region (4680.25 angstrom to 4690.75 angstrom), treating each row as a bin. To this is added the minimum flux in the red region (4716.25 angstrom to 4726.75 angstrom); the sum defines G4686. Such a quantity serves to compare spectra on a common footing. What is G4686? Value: 140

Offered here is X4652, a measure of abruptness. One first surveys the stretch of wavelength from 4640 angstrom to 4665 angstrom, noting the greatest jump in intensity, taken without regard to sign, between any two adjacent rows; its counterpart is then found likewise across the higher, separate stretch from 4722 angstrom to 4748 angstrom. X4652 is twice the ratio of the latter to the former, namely 3.3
